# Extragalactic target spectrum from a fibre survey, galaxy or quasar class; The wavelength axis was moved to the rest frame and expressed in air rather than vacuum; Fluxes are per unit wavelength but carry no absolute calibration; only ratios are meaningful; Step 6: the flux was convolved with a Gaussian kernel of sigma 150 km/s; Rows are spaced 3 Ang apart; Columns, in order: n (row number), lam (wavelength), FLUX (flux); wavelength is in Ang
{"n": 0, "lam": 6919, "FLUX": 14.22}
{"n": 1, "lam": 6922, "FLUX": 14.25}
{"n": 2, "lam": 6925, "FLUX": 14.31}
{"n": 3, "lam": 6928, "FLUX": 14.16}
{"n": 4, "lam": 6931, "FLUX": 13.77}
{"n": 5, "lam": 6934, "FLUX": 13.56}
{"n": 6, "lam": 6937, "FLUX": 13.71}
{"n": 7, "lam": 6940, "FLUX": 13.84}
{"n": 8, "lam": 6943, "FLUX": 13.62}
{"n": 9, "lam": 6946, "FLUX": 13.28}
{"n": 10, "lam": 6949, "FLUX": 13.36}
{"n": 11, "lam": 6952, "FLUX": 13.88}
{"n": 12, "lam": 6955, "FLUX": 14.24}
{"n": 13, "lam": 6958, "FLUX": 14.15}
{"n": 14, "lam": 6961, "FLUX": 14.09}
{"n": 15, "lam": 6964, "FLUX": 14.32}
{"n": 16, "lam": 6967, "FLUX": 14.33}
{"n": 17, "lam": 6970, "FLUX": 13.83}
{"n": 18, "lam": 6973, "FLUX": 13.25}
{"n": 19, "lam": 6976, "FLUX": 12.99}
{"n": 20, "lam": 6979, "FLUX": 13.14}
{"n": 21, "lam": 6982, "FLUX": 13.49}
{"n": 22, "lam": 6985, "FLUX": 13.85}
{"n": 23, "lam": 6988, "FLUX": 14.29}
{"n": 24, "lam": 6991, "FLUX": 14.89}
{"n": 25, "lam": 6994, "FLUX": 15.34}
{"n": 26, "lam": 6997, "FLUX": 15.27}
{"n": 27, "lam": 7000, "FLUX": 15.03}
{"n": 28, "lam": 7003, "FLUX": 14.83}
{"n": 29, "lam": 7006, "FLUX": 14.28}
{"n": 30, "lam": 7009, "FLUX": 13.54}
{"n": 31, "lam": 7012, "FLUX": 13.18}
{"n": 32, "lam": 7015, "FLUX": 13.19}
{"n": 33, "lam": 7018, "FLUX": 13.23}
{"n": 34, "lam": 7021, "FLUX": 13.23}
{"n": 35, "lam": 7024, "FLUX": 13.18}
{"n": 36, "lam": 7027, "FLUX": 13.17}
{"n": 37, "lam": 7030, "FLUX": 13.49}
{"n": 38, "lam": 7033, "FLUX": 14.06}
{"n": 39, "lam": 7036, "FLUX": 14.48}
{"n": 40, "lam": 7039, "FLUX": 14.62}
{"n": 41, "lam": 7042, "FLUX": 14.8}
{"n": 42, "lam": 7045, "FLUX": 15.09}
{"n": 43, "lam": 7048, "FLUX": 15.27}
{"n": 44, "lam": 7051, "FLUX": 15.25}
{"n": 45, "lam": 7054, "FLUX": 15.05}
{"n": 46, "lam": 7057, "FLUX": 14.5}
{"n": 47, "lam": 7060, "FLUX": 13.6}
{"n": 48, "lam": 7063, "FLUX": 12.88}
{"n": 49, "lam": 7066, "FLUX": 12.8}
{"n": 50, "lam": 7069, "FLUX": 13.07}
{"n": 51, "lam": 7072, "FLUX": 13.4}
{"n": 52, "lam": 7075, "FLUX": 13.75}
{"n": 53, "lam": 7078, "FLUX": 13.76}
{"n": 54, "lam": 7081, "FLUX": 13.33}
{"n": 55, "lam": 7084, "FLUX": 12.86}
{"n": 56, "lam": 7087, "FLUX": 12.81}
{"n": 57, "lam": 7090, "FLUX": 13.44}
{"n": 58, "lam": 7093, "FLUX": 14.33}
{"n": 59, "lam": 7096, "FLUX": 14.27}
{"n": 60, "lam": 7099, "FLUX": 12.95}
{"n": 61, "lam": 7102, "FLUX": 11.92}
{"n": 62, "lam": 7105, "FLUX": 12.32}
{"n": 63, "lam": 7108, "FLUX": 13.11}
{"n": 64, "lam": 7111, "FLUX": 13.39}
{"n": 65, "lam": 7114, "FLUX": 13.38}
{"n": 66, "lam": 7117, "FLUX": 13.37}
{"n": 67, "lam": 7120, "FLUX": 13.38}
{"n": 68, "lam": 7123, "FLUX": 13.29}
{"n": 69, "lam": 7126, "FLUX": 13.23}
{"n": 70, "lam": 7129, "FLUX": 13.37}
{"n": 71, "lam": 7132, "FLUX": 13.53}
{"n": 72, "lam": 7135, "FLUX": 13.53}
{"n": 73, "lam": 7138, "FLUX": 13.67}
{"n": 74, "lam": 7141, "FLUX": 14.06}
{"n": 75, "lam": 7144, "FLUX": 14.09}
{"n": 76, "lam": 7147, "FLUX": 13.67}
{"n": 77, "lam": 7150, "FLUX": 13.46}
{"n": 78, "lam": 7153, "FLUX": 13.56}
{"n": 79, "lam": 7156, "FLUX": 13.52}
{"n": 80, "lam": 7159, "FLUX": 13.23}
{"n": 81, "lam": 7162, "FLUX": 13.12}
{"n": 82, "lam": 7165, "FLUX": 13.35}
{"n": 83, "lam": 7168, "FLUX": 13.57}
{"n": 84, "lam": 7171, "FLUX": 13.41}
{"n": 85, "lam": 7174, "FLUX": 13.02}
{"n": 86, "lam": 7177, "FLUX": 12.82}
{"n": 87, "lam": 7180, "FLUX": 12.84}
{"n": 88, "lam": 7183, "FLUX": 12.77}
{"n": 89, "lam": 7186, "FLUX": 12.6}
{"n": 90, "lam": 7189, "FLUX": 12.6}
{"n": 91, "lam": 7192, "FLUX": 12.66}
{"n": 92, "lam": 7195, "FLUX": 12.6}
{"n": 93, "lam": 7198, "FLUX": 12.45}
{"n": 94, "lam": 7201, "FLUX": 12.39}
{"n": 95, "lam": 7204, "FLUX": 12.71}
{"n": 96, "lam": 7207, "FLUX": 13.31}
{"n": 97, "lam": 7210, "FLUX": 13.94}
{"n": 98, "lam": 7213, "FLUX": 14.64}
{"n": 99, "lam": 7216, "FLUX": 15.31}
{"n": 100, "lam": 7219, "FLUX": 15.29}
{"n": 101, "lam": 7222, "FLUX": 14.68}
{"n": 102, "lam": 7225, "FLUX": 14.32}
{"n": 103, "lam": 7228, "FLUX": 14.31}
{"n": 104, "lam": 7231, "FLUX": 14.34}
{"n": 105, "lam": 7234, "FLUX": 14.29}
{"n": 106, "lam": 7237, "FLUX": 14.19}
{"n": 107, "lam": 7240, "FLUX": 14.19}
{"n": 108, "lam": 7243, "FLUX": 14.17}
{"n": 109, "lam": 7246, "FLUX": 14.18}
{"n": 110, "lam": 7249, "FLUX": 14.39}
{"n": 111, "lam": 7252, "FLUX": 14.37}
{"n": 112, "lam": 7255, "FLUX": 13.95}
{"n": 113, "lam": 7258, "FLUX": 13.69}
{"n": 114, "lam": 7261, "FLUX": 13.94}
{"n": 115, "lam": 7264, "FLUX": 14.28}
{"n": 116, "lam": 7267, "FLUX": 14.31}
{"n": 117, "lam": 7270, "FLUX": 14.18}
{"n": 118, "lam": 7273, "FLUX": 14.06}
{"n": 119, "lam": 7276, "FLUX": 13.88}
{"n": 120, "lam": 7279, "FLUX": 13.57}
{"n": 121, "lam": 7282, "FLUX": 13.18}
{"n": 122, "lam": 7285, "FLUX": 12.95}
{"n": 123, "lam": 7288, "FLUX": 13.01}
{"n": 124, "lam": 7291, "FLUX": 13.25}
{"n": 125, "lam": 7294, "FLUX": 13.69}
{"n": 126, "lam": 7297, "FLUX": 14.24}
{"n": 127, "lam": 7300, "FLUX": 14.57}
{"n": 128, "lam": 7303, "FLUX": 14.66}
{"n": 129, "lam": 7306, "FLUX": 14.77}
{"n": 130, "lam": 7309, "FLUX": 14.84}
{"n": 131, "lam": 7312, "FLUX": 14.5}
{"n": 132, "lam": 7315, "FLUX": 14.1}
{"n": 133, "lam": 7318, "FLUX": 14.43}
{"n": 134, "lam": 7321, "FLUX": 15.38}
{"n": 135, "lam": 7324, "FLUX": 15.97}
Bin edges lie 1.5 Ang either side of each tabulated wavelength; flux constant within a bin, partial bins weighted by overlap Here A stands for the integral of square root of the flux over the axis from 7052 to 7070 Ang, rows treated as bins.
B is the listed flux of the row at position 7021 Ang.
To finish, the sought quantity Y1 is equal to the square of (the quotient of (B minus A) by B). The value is 16.3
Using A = 66.6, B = 13.23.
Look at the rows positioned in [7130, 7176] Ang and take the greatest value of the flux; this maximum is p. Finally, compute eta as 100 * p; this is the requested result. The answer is 1409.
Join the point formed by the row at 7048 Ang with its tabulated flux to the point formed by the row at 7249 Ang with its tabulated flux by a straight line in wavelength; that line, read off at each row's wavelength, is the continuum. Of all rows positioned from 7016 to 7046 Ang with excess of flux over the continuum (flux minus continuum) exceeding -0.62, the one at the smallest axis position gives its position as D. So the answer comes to 7042 Ang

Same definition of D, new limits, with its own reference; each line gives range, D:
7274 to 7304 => 7276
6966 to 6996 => 6994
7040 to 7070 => 7042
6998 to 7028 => 7000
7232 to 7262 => 7234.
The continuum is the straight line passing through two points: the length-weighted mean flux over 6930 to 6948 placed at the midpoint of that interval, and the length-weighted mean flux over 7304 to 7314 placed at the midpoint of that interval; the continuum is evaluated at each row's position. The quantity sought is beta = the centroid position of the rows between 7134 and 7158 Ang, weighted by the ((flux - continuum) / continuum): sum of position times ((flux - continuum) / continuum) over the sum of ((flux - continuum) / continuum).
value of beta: 7146.8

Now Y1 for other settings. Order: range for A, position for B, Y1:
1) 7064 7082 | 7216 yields 10.8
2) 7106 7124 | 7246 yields 13.2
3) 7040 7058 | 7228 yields 15.0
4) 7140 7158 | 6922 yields 13.5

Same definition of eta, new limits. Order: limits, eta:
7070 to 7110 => 1433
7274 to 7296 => 1388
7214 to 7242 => 1531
